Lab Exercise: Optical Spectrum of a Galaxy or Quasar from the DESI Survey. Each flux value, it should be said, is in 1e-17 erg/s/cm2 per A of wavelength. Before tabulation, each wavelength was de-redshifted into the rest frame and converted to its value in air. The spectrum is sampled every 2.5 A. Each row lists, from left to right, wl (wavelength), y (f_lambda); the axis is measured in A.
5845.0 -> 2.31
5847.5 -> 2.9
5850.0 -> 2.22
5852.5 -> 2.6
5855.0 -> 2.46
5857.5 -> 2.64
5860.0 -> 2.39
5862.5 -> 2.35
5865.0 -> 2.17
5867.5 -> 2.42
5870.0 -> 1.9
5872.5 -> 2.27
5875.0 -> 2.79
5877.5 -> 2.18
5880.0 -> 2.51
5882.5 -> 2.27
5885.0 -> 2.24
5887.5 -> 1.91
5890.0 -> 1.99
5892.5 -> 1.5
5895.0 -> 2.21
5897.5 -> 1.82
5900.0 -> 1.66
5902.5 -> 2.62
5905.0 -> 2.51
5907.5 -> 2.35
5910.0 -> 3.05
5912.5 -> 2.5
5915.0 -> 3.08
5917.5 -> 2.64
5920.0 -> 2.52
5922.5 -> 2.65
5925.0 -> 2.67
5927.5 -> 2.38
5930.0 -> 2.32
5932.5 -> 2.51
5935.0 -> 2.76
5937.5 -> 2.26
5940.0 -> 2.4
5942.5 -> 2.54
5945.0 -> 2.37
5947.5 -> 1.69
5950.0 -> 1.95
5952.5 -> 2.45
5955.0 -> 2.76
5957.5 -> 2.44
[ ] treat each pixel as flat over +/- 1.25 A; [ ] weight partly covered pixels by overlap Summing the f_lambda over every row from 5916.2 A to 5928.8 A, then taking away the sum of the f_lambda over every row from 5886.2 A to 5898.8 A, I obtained 3.4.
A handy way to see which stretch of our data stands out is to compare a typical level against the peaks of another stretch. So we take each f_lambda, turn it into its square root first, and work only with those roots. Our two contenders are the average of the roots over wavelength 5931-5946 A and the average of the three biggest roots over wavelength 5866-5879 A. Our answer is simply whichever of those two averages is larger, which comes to 1.58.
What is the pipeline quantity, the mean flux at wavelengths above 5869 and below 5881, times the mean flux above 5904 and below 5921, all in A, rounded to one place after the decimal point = 6.2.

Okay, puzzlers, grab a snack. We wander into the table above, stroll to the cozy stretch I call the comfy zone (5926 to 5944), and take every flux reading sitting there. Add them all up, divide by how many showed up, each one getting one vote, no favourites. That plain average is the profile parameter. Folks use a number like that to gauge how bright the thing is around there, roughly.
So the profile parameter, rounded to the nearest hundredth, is 2.45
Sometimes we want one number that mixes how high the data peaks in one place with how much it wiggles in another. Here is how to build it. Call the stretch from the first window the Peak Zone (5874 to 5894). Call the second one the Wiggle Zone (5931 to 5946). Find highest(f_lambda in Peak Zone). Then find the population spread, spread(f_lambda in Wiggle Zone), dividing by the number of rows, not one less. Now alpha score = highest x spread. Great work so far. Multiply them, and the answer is 0.44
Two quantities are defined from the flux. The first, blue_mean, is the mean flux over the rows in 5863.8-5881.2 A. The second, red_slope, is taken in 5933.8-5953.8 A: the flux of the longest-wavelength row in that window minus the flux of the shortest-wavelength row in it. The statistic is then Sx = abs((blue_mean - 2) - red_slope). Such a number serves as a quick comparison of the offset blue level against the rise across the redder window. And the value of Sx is 0.63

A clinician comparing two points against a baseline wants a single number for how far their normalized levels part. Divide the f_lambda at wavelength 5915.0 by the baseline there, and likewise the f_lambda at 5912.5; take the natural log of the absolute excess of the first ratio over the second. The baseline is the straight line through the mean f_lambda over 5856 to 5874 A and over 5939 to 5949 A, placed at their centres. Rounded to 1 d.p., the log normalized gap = -1.4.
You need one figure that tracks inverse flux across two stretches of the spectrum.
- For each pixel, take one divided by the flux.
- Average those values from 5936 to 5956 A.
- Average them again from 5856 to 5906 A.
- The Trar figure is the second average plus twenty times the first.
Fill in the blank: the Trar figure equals 9.34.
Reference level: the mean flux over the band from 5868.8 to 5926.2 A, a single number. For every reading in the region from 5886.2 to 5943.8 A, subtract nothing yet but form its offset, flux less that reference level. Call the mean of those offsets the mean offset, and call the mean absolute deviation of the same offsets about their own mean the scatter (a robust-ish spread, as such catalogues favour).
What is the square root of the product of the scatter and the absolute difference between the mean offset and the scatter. 0.277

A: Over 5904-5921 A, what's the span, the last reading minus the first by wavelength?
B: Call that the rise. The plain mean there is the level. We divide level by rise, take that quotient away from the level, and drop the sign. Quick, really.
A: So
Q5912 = 264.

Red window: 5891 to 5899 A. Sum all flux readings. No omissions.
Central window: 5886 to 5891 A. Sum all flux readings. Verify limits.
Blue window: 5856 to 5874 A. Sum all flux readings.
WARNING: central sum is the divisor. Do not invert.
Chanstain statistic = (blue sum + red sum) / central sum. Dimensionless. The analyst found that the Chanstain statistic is 5.6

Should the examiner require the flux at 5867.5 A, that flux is 2.42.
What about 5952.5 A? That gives 2.45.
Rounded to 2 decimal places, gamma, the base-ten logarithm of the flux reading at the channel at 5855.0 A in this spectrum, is 0.39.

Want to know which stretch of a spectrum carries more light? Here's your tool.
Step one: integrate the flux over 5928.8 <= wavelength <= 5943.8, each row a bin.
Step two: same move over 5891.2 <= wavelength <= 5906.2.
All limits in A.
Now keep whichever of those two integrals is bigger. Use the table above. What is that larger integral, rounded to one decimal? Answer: 37.0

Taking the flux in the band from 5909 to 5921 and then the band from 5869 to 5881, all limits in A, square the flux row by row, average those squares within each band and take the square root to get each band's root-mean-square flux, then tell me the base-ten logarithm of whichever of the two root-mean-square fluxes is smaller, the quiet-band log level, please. 0.371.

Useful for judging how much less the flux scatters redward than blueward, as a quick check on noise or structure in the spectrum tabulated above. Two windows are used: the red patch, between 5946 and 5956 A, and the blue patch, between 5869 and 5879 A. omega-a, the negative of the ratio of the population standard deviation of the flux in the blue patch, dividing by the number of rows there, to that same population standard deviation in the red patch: -0.77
